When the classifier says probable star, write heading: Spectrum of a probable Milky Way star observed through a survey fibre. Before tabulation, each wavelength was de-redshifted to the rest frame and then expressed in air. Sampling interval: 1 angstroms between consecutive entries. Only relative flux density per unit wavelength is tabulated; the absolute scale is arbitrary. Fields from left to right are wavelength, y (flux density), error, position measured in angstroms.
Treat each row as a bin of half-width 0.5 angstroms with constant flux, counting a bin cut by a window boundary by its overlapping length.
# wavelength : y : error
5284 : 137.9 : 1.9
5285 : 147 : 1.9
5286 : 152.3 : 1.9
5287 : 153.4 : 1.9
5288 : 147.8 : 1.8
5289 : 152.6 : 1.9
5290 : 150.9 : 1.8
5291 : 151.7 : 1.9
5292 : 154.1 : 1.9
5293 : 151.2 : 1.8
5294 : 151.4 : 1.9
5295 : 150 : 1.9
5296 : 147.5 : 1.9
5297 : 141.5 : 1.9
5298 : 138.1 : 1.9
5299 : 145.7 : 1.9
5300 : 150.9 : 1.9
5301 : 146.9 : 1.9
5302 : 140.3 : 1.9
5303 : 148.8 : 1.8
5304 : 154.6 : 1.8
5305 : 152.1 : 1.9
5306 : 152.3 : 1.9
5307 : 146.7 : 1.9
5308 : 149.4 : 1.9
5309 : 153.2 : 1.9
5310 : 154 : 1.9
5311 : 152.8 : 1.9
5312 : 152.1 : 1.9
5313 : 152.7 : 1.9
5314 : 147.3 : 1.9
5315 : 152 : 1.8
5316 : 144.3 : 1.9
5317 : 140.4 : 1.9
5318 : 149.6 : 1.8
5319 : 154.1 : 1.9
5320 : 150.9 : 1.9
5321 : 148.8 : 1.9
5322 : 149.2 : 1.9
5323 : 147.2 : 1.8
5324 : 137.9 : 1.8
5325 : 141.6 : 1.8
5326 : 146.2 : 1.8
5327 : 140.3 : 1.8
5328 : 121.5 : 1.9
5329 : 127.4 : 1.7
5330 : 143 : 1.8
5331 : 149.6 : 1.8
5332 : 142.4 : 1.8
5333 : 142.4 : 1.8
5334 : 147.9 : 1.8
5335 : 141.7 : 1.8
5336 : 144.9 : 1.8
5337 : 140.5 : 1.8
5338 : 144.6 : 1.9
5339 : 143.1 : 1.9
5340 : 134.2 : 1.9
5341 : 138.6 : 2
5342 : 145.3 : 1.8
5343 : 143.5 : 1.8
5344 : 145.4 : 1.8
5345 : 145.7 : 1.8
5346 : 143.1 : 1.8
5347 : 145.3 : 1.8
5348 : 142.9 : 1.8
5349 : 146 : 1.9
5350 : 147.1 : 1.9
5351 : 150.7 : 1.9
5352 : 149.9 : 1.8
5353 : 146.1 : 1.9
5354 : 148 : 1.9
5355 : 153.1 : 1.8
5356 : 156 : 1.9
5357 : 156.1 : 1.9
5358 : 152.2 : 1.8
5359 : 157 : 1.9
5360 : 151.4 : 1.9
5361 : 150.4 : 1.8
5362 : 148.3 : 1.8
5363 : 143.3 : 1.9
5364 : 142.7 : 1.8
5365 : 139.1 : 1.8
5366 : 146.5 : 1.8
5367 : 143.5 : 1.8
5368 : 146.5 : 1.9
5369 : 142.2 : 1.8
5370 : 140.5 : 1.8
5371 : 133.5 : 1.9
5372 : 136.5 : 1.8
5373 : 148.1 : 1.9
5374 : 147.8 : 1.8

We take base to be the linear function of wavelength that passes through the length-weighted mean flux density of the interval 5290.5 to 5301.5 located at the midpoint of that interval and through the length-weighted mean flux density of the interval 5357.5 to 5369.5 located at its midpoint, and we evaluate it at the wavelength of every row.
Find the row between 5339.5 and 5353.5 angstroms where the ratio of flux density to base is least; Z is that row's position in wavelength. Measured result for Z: 5340 angstroms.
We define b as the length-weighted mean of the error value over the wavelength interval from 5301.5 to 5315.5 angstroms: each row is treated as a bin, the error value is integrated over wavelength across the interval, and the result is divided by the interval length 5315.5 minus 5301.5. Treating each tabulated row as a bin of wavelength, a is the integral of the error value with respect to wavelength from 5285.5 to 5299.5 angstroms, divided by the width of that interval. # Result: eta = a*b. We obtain 3.53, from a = 1.88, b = 1.88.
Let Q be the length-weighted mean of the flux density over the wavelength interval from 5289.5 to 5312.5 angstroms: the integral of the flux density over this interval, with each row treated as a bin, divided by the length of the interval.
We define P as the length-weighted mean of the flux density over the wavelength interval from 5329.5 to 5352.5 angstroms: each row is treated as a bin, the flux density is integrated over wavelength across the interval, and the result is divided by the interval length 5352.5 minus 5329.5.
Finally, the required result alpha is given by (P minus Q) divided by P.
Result -0.036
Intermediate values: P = 144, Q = 149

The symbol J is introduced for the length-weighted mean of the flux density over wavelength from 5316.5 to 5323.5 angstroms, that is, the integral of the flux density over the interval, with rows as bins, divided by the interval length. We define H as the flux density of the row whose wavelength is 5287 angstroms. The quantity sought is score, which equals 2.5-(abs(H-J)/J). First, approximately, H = 153.4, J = 149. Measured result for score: 2.47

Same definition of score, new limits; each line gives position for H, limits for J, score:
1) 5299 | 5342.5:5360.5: 2.48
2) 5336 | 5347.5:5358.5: 2.47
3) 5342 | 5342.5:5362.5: 2.48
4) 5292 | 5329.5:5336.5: 2.43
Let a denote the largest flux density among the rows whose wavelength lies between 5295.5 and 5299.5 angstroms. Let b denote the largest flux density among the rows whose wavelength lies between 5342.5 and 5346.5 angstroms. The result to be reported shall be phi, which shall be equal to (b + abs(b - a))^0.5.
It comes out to 12.1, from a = 147.5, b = 145.7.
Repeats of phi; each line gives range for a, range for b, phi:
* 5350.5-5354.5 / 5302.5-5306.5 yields 12.6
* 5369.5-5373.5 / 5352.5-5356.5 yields 12.8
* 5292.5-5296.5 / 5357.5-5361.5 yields 12.8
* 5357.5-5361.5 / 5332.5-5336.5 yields 12.5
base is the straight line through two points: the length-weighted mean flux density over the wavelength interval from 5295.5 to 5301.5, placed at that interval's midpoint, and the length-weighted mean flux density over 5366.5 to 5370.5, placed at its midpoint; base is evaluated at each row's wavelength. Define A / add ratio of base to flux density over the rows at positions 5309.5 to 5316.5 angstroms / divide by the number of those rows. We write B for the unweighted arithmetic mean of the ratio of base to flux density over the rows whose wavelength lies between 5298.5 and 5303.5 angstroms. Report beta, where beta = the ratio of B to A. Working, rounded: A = 0.96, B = 0.99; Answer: 1.031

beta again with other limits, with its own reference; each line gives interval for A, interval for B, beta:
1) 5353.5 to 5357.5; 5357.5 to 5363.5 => 1.018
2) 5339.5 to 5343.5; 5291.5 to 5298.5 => 0.959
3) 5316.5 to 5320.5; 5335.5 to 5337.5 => 1.038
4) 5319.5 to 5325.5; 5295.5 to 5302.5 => 1.015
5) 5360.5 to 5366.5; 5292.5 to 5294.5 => 0.971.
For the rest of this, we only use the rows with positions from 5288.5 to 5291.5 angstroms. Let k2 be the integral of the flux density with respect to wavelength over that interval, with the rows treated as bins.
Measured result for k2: 455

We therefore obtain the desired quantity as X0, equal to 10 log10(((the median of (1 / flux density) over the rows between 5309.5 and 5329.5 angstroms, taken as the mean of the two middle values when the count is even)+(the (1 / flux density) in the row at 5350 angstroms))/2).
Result -21.7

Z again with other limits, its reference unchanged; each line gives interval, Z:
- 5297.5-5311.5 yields 5298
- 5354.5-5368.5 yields 5365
